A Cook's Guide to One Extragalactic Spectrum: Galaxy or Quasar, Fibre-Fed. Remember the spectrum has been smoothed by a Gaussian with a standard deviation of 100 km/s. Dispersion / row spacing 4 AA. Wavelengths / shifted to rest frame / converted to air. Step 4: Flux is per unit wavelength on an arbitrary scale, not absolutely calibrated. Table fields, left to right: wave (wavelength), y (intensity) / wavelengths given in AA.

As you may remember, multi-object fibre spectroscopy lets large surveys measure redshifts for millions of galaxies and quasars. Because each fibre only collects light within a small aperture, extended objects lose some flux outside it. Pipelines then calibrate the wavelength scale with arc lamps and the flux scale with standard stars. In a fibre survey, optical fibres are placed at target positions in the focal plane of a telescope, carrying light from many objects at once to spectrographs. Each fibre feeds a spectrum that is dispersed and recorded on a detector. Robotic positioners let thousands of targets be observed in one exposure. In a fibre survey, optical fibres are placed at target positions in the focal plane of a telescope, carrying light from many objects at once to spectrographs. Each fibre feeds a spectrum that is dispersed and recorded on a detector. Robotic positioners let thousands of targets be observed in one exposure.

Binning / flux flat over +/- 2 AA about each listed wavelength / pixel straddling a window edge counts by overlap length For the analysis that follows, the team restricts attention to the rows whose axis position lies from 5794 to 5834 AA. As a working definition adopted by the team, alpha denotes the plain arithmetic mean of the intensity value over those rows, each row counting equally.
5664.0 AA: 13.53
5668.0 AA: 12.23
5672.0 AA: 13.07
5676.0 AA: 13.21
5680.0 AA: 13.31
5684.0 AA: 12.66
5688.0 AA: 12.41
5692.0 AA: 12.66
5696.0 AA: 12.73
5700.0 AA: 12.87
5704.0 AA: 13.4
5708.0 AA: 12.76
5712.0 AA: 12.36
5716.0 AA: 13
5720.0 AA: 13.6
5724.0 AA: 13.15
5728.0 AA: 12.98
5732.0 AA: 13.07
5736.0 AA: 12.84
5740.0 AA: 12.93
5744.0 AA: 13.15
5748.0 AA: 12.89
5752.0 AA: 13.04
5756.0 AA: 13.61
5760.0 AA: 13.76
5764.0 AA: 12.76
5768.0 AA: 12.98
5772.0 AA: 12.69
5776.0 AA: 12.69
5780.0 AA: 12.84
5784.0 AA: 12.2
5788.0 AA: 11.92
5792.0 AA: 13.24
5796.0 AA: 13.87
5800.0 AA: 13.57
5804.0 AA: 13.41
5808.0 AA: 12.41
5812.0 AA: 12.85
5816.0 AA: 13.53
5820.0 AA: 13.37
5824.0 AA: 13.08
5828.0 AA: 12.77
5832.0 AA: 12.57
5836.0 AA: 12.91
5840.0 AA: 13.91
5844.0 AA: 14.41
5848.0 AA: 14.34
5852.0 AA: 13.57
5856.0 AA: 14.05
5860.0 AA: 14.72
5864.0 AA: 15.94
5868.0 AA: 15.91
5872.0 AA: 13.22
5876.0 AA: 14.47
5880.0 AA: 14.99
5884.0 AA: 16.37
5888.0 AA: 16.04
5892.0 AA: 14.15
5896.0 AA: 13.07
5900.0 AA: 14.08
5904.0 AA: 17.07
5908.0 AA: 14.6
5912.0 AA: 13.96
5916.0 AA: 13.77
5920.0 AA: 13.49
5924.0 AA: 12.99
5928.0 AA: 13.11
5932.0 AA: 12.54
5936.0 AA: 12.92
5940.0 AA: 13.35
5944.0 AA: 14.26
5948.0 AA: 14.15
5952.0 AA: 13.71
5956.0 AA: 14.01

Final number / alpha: 13.1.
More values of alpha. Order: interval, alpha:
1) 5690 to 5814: 13.0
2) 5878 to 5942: 14.2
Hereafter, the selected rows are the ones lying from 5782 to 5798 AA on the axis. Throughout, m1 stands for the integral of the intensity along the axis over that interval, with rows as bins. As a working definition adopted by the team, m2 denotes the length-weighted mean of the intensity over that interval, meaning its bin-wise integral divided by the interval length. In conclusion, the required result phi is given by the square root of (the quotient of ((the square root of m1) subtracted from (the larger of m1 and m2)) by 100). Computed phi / 1.38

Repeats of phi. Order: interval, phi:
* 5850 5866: 1.48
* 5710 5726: 1.39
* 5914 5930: 1.41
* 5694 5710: 1.39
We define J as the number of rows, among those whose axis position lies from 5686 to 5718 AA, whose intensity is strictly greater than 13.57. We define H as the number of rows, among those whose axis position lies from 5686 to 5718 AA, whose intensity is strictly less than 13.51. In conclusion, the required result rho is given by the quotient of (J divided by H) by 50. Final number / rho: 0.000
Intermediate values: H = 8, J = 0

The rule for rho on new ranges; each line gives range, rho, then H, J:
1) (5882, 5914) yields 0.140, 1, 7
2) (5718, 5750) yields 0.003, 7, 1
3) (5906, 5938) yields 0.012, 5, 3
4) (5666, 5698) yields 0.000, 8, 0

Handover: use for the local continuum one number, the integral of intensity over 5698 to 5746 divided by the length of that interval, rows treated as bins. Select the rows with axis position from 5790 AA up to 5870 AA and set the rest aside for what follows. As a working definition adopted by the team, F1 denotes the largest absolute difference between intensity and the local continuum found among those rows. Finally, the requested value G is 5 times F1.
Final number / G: 15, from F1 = 2.9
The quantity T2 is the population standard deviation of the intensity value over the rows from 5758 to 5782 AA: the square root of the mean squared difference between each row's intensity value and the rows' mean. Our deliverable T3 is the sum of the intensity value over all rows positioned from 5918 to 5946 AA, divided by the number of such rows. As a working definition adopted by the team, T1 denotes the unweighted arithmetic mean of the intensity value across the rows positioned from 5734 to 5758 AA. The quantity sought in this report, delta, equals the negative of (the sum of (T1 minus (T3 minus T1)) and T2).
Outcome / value -13.3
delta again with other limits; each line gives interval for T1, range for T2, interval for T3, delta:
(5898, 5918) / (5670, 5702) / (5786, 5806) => -16.5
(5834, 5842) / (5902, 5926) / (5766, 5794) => -15.5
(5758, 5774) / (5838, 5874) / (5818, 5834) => -14.0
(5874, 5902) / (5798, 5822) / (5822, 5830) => -17.0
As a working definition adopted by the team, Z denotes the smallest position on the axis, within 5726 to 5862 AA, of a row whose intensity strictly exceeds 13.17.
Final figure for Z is 5756.0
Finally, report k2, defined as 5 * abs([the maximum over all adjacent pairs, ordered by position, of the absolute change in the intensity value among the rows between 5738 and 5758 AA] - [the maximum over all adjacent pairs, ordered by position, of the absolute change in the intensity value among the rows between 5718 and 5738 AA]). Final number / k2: 1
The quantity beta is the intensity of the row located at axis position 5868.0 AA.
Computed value 15.91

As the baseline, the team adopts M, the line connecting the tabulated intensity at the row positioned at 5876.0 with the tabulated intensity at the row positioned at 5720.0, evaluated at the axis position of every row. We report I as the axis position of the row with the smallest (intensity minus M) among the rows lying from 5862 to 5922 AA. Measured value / 5896.0 AA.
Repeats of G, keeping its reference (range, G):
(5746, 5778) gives 4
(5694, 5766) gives 4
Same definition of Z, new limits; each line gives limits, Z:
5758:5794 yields 5760.0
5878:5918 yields 5880.0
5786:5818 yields 5792.0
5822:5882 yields 5840.0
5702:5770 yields 5704.0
